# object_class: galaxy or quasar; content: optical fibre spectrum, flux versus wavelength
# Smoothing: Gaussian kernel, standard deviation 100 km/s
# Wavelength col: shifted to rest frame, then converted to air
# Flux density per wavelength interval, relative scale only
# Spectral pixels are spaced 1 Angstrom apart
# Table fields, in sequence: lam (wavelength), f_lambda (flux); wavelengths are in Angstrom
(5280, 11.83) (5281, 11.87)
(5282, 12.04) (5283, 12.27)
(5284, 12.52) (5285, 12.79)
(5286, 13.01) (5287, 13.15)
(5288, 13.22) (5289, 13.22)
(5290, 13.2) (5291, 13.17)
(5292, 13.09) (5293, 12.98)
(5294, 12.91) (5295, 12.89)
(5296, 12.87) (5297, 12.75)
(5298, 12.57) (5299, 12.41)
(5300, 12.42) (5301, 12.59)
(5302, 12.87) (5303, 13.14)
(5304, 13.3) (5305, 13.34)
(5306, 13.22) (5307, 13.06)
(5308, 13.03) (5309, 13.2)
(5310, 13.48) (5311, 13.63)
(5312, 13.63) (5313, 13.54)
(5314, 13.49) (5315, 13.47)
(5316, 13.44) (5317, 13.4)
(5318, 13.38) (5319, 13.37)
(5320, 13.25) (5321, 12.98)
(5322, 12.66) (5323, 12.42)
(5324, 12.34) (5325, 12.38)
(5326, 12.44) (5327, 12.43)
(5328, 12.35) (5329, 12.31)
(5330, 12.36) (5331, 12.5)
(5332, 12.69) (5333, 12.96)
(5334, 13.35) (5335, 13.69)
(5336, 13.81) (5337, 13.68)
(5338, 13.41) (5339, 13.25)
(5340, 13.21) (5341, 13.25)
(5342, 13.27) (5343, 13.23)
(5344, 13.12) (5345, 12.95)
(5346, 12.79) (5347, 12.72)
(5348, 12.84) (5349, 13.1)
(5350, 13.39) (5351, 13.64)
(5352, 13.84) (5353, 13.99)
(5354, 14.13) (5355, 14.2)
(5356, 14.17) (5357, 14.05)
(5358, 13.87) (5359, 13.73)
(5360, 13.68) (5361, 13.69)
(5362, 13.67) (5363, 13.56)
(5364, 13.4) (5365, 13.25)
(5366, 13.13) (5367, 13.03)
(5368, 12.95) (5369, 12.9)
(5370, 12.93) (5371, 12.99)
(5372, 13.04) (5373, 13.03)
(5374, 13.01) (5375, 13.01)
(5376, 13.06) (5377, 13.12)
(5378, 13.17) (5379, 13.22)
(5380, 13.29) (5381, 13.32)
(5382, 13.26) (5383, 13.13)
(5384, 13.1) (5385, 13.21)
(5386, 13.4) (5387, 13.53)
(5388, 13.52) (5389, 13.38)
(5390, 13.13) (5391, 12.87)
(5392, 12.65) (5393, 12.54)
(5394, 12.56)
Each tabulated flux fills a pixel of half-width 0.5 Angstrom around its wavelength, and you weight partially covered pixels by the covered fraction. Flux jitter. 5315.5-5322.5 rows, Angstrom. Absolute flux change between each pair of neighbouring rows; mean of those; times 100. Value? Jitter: 13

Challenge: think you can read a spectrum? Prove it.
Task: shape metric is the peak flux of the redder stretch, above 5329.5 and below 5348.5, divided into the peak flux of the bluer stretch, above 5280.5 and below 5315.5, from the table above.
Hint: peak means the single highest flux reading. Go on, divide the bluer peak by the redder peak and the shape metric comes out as 0.99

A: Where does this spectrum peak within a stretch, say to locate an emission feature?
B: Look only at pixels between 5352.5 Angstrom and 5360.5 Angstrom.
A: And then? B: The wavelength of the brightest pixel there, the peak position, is 5355 Angstrom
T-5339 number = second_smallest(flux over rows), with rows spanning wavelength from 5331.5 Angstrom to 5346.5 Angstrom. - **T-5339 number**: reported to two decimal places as 12.79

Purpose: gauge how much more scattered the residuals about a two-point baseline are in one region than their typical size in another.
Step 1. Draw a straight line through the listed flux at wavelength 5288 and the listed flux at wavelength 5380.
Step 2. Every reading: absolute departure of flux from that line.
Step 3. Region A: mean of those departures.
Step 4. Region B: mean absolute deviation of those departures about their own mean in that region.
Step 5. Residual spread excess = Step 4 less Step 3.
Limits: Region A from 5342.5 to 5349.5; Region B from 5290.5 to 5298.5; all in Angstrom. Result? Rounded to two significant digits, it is -0.16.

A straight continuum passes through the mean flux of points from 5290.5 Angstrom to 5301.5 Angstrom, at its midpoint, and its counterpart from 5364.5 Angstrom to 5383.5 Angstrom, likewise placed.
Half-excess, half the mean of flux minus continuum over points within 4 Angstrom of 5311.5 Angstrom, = 0.29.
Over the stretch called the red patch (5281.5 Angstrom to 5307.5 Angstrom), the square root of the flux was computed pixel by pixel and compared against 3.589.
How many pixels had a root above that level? 15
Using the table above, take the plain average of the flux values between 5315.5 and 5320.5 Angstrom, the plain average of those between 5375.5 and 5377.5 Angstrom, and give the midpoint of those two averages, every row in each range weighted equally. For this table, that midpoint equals 13.23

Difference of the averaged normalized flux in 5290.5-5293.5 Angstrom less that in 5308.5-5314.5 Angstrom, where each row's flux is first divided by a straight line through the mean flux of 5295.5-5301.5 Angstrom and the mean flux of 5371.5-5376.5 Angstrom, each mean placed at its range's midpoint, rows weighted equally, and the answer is -0.024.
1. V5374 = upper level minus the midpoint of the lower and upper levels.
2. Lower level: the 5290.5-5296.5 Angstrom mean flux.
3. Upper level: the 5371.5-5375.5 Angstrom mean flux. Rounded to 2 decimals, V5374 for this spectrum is 0.02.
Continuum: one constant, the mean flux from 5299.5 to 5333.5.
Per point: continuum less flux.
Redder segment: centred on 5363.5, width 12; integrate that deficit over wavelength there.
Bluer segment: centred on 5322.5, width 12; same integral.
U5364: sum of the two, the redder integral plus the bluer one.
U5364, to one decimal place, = -2.9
